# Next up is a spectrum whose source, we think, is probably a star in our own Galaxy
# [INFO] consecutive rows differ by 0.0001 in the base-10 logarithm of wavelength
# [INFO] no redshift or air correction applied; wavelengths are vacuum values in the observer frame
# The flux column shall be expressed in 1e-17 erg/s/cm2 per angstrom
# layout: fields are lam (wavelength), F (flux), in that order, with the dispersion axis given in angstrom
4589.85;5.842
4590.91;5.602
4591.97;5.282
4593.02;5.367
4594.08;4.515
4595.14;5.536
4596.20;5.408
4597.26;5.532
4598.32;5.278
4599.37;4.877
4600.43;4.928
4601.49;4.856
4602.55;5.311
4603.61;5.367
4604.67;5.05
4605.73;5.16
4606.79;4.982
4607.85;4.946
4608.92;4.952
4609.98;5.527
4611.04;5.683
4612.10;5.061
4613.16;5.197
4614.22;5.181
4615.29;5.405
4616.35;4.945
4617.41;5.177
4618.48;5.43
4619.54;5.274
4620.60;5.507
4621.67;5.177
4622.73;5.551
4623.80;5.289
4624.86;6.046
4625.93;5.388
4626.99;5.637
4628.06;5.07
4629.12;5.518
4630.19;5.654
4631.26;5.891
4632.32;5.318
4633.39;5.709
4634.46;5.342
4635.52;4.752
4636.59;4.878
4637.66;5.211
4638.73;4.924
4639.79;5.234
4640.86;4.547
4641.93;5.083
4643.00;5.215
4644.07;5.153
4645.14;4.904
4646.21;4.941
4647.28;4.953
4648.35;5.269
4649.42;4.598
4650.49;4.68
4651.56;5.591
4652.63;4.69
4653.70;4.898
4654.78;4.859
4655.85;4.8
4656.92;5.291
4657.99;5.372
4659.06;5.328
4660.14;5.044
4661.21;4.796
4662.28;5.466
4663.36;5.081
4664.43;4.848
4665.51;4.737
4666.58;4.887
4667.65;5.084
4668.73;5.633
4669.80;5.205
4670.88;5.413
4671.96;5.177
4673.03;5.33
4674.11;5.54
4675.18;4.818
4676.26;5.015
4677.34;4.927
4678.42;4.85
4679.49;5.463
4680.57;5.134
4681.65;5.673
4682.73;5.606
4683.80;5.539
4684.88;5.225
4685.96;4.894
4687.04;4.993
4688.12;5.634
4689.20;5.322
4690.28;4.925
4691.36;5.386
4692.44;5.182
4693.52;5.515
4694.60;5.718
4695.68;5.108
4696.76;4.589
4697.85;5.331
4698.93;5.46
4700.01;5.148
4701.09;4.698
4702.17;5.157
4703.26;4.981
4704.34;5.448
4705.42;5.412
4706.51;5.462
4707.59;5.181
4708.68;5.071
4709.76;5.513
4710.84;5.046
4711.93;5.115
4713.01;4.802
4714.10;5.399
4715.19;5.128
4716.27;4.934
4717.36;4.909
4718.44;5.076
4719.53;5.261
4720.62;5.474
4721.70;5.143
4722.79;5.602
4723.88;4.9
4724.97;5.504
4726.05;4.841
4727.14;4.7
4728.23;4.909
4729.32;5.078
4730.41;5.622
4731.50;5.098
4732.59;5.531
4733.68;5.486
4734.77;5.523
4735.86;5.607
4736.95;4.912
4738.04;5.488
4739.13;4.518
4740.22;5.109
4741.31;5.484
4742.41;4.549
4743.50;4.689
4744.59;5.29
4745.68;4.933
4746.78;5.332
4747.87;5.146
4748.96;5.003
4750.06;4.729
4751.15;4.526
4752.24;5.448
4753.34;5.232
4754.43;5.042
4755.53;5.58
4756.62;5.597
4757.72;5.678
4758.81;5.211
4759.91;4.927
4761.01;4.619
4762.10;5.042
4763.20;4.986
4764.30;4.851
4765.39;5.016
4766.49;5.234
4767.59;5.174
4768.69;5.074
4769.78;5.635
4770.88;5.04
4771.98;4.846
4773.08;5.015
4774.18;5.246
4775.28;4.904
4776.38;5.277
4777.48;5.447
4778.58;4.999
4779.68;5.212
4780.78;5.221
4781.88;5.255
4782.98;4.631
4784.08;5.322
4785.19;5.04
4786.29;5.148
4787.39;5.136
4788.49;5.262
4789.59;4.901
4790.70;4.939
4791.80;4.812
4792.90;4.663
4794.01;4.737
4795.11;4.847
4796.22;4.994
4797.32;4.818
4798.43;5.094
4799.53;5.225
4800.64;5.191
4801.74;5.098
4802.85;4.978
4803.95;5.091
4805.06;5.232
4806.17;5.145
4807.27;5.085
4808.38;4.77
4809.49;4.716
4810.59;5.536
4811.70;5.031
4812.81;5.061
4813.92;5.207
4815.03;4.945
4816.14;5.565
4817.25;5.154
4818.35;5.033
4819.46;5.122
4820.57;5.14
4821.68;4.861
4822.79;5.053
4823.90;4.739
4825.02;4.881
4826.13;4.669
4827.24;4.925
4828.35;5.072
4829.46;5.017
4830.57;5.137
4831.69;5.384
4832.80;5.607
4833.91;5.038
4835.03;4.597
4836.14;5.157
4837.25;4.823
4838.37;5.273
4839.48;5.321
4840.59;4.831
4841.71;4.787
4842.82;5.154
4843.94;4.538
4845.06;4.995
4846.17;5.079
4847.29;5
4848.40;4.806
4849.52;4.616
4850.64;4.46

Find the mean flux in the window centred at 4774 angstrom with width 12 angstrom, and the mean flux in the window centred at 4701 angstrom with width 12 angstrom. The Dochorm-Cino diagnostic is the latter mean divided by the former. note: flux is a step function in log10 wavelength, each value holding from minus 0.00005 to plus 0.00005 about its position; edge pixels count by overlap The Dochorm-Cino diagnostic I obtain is 1.00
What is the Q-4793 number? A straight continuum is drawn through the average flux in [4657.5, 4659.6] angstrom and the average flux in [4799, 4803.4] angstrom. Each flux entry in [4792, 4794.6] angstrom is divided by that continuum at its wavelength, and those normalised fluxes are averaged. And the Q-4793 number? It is 0.92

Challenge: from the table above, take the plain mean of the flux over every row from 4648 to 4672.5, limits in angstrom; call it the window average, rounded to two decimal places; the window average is 5.08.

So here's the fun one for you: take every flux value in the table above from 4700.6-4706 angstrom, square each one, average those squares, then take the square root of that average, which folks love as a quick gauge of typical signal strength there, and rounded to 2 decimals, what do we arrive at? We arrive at 5.15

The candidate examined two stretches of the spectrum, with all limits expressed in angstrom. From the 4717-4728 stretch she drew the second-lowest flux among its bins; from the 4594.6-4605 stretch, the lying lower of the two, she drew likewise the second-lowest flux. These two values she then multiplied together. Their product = 23.6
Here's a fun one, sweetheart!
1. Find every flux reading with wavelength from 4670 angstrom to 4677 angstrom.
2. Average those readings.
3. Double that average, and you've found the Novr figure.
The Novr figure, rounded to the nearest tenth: 10.4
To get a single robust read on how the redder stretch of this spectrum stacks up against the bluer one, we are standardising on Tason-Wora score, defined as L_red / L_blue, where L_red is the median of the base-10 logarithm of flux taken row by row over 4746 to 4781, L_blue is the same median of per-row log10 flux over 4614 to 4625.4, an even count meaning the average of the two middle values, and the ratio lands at 0.98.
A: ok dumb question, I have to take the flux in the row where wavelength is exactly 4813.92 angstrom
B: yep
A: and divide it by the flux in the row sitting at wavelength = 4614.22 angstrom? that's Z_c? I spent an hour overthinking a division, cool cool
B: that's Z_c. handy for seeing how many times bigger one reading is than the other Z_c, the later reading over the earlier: 1.01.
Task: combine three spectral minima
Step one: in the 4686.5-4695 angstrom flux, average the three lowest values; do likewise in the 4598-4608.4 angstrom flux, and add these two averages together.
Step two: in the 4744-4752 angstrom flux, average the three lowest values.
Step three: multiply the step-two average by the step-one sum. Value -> 46.9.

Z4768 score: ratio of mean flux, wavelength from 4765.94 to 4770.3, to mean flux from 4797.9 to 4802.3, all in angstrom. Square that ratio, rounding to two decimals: 1.05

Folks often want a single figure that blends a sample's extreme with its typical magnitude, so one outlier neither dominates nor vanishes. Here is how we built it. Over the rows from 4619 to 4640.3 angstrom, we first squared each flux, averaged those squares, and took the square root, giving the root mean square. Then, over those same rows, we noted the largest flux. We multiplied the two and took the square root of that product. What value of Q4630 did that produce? 5.70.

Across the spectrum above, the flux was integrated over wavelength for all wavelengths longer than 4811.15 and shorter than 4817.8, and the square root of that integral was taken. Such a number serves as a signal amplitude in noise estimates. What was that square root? 5.86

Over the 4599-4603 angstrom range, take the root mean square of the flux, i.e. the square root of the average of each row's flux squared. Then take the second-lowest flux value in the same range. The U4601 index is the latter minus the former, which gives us -0.12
